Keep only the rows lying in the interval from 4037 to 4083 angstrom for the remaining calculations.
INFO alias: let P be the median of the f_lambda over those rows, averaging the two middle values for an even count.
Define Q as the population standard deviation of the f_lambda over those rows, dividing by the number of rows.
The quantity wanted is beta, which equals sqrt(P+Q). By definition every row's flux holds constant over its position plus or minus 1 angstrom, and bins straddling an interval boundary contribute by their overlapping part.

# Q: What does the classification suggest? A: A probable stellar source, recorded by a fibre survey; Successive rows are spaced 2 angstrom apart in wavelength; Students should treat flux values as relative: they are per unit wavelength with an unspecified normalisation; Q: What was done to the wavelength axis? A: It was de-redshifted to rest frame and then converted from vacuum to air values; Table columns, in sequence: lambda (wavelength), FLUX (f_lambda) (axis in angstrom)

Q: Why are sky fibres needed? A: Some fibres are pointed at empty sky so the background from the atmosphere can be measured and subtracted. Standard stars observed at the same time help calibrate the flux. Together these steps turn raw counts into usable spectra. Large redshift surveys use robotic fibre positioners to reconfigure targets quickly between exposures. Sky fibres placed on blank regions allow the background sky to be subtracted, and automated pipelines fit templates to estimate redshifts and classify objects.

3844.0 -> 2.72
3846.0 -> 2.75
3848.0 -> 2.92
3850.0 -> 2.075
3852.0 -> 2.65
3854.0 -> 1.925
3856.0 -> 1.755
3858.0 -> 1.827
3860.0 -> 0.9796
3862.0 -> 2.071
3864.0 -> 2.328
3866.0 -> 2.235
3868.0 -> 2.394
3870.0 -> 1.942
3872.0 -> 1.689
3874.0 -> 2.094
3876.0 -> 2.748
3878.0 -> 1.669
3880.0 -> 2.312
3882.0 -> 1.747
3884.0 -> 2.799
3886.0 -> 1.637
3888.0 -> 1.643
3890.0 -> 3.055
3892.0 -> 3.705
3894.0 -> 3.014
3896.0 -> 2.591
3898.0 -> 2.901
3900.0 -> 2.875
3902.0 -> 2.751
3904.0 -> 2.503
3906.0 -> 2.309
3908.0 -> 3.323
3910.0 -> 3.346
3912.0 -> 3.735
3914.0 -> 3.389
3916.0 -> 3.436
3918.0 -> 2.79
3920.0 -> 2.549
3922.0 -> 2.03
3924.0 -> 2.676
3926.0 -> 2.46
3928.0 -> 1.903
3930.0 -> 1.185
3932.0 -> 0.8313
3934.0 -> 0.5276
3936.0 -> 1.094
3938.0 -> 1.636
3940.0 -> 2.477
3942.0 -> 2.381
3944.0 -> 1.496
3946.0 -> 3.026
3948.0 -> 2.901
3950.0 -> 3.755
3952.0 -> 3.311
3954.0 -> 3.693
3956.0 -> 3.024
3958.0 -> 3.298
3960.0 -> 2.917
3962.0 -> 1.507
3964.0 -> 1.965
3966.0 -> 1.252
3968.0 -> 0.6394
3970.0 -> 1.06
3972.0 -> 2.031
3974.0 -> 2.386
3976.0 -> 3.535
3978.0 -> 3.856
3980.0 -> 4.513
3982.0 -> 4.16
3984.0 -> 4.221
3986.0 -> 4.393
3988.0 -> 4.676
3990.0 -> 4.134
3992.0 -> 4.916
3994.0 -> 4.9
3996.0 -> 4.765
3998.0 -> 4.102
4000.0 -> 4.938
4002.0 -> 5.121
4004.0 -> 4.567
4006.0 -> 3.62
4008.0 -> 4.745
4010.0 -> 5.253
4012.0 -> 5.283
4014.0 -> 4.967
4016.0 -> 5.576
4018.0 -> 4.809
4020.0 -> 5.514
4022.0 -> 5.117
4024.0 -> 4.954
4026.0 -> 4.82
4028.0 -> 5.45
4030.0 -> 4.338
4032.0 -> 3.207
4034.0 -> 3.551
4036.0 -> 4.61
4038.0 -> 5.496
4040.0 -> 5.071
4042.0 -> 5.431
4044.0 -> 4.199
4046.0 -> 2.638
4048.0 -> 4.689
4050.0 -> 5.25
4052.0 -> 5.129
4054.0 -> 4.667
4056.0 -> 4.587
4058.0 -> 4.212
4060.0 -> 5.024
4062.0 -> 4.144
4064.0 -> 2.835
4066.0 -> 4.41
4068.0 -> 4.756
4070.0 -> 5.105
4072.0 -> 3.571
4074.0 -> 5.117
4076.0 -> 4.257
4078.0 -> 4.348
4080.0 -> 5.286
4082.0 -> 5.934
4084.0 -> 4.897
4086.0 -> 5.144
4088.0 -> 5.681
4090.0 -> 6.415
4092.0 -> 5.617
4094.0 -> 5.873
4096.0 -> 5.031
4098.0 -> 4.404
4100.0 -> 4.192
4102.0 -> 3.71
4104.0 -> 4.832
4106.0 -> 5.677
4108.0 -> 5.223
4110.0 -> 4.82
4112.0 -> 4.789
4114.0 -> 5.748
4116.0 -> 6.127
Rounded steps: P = 4.7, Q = 0.8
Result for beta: 2.3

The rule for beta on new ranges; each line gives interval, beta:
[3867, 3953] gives 1.8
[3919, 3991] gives 1.9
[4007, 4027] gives 2.3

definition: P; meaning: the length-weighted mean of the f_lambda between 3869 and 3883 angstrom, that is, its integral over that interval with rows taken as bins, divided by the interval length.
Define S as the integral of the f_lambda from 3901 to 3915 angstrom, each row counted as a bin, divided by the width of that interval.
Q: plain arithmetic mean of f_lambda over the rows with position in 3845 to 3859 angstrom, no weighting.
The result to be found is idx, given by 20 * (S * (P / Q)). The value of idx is 54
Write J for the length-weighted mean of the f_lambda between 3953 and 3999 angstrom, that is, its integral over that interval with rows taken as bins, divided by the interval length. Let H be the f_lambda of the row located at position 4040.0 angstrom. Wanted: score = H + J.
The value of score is 8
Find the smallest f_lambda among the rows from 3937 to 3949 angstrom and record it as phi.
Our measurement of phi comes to 1.496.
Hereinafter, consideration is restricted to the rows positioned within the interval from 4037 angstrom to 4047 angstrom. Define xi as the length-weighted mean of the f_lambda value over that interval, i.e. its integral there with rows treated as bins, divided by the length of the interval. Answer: 4.6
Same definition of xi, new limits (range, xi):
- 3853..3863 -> 1.7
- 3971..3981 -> 3.3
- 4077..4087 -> 5.1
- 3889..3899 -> 3.1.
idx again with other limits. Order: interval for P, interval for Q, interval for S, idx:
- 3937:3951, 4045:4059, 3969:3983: 35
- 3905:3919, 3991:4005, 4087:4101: 71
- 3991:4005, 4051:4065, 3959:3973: 35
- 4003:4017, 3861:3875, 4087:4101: 245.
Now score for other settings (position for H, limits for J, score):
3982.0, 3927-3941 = 6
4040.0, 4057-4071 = 9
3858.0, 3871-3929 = 4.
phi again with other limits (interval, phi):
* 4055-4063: 4.144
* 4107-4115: 4.789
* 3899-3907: 2.309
